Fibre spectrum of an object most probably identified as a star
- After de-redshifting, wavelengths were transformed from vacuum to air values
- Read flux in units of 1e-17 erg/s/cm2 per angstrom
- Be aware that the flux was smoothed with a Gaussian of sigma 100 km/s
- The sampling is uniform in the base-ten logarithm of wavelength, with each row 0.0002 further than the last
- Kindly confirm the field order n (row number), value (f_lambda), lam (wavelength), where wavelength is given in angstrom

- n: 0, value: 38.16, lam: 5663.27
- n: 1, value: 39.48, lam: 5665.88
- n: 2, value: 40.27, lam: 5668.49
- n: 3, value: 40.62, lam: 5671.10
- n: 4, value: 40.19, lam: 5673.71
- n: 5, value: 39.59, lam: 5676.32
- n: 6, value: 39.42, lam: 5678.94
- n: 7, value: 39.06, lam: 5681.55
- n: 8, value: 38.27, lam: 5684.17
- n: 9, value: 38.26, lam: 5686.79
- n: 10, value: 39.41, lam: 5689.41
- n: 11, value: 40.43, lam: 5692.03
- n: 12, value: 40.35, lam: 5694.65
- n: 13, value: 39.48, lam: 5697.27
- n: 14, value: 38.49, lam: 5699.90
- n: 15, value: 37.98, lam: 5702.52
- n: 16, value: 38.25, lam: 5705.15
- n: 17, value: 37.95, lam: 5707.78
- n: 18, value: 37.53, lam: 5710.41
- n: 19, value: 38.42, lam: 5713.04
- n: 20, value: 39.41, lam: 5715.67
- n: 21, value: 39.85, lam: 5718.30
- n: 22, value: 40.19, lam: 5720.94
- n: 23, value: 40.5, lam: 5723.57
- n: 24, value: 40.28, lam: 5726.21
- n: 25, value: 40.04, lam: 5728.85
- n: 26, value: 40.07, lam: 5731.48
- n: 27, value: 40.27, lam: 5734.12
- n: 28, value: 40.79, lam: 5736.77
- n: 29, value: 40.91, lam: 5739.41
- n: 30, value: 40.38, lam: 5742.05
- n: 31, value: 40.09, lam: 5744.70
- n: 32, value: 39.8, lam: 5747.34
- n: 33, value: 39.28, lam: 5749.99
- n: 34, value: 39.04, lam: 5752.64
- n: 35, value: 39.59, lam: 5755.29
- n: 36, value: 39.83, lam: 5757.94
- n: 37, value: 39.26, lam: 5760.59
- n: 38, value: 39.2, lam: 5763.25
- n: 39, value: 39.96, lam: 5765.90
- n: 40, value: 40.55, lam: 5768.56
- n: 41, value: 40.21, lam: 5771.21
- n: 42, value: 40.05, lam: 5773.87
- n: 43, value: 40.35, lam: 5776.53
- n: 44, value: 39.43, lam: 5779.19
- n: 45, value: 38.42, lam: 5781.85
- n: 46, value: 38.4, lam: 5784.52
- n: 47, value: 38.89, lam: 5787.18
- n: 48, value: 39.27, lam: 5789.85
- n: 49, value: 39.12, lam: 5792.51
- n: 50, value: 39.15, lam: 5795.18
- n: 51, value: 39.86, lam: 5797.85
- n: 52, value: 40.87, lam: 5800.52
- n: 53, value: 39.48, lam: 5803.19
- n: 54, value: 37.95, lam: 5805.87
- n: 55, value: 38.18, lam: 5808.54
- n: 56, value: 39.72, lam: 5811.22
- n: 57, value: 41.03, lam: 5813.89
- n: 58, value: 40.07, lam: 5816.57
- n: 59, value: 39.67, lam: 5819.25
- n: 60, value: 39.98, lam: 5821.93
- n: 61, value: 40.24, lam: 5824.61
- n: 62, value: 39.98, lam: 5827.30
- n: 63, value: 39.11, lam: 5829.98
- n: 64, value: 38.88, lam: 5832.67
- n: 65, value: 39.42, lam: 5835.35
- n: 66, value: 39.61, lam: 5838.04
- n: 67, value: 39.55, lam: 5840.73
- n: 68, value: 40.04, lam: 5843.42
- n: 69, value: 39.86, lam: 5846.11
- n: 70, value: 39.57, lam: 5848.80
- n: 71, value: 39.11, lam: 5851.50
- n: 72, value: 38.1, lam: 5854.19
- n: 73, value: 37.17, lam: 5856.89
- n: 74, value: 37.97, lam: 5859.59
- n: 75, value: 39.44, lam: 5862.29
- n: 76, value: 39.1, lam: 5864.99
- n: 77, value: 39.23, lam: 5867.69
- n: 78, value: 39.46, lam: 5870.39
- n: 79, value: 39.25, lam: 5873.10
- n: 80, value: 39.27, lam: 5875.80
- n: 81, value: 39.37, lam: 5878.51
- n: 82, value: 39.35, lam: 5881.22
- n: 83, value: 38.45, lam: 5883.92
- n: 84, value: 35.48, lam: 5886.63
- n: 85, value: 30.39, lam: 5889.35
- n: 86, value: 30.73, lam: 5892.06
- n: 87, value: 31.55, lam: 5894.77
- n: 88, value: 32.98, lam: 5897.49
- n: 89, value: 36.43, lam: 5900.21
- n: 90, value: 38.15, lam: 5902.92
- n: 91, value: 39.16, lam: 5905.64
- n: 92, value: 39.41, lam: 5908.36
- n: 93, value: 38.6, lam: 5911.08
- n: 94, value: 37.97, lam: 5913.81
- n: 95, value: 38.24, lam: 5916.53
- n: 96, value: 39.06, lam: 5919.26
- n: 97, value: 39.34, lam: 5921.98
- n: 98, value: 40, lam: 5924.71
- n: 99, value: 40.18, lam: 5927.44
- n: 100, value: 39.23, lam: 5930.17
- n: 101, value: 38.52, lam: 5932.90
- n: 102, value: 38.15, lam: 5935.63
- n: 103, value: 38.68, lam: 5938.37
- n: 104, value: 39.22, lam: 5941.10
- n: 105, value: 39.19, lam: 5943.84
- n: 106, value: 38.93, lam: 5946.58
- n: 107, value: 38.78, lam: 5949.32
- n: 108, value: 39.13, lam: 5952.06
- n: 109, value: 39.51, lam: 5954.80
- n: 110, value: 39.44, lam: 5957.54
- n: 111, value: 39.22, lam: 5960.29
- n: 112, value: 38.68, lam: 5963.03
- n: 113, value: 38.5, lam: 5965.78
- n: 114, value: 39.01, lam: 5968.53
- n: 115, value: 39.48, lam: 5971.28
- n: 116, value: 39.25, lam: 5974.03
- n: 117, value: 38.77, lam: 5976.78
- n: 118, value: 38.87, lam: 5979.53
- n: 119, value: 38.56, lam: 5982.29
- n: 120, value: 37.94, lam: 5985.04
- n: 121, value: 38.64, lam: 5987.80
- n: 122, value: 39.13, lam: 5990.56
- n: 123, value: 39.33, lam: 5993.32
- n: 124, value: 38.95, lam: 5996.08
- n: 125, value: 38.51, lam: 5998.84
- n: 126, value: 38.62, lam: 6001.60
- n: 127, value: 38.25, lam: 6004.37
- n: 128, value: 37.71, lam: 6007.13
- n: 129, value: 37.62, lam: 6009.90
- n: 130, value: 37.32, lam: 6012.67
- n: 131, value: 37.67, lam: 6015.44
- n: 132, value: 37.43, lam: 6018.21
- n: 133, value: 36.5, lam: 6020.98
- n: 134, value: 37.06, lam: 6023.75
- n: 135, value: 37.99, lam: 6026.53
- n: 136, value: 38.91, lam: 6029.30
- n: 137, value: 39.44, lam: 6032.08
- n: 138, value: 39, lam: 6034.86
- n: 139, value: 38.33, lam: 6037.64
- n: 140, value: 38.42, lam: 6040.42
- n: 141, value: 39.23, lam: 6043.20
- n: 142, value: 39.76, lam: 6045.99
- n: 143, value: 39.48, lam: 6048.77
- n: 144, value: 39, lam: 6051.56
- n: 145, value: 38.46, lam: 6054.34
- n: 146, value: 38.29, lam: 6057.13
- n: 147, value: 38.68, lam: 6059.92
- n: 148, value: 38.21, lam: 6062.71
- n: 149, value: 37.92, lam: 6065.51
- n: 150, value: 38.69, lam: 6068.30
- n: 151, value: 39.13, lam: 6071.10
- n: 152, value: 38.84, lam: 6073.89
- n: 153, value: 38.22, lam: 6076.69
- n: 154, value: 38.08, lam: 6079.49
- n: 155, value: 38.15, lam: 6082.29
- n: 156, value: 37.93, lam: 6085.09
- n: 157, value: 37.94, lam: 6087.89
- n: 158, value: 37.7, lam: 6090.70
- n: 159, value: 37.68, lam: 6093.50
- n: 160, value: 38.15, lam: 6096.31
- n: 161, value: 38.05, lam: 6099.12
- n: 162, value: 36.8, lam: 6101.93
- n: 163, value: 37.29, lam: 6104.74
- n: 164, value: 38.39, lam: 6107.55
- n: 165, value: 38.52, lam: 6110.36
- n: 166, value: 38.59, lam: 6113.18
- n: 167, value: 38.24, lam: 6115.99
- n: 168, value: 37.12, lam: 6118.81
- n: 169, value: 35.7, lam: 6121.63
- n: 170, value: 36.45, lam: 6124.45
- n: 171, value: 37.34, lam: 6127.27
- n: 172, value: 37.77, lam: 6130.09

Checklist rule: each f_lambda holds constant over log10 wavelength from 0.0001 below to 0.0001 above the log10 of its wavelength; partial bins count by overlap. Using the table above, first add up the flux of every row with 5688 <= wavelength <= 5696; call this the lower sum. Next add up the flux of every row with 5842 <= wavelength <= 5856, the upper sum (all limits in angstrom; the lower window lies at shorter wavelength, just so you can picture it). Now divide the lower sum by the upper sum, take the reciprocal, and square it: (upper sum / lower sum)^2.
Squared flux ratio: 2.7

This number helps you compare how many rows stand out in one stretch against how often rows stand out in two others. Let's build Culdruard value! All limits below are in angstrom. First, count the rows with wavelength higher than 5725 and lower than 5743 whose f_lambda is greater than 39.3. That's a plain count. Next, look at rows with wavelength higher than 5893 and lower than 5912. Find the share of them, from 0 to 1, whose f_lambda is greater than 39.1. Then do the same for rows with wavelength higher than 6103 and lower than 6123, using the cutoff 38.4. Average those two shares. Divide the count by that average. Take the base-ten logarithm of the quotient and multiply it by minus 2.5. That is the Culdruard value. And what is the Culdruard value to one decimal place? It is -3.5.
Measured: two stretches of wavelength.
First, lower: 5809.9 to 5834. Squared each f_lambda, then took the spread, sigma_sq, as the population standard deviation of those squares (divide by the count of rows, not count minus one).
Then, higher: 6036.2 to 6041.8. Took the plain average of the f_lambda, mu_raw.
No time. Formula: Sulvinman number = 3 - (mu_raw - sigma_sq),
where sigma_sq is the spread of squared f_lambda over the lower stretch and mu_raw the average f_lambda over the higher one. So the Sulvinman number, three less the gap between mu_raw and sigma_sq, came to 12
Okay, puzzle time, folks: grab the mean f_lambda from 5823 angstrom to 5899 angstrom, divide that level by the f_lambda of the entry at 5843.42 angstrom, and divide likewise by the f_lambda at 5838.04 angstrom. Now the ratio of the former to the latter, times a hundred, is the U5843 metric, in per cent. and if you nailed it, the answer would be 99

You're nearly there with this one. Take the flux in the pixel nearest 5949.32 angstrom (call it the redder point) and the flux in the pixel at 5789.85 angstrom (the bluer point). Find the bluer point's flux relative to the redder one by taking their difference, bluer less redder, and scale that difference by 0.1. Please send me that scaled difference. 0.05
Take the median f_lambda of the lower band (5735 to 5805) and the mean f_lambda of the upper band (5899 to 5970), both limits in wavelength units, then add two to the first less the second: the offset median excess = 2.8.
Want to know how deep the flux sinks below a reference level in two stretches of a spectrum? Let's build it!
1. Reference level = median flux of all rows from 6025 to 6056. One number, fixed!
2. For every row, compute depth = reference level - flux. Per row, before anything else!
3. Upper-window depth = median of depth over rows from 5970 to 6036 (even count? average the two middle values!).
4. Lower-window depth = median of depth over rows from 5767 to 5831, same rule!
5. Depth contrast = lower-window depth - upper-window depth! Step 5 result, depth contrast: -1.1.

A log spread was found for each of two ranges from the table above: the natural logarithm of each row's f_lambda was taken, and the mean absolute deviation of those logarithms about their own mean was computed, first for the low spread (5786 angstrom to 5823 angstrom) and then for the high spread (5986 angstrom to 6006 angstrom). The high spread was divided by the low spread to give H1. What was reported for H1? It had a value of 0.48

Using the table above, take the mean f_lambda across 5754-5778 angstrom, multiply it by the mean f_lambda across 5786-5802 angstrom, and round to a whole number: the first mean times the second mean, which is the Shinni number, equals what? 1577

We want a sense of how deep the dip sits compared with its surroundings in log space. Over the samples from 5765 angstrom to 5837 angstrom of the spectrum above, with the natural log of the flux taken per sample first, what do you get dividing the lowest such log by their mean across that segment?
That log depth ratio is 0.9887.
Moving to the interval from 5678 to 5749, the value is 0.9863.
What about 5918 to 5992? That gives 0.9924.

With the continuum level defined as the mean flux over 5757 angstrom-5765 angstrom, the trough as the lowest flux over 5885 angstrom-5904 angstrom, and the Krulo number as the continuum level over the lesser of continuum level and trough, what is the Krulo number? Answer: 1.30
